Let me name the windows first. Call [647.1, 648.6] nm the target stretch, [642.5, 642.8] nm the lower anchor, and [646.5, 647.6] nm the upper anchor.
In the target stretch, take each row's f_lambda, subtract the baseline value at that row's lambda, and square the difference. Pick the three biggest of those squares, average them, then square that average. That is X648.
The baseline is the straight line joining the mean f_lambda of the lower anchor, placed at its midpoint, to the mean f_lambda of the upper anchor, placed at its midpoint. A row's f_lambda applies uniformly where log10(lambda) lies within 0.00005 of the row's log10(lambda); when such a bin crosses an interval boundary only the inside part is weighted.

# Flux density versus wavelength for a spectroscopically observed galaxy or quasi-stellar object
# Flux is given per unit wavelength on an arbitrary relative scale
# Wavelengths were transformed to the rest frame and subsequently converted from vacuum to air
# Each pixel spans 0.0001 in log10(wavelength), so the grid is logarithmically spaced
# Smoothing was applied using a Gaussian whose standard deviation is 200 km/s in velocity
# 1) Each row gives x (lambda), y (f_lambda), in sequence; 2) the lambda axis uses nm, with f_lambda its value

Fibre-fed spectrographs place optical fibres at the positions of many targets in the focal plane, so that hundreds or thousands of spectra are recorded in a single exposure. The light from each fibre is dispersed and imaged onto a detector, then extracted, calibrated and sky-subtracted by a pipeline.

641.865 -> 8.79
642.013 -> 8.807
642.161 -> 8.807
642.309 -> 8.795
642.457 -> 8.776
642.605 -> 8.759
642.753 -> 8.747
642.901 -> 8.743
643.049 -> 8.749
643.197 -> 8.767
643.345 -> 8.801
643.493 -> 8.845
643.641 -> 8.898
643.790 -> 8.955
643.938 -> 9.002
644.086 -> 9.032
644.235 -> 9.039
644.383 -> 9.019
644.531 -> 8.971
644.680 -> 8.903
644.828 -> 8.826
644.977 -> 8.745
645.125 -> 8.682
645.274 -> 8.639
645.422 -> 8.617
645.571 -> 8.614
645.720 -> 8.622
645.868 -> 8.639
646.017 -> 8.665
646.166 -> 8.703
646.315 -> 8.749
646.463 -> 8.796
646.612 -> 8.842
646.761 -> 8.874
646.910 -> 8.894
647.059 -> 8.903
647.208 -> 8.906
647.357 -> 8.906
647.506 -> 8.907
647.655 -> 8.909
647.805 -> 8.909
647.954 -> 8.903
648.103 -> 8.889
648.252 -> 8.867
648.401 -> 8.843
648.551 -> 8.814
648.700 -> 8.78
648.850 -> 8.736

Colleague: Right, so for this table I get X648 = 0.0001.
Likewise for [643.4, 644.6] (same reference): 0.0027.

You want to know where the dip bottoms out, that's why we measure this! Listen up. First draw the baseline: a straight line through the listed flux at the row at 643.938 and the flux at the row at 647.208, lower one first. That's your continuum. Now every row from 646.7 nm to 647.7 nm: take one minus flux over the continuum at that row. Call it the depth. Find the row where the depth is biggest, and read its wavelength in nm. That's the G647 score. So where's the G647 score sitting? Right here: 646.761 nm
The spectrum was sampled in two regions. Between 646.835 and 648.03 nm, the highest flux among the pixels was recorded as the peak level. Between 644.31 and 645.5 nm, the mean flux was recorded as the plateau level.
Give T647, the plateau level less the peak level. -0.11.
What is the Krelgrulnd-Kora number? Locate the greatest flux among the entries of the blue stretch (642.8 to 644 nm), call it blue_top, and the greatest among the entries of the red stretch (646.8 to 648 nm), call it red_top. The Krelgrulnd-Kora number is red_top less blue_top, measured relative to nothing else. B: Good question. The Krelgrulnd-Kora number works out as -0.09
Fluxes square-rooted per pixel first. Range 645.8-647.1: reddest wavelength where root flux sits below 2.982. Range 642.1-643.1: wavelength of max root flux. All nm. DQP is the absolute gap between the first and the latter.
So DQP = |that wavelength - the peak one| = 4.60 nm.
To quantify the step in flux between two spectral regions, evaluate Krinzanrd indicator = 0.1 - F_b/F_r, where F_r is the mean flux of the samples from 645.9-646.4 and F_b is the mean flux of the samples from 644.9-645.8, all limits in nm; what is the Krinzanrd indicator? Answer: -0.894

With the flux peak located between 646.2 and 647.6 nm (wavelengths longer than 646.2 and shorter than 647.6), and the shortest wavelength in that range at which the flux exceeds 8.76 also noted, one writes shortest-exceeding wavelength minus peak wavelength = -1.04 nm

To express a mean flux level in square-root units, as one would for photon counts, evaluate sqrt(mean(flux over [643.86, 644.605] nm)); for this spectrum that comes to 3.00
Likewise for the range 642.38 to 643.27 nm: 2.96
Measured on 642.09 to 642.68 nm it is 2.96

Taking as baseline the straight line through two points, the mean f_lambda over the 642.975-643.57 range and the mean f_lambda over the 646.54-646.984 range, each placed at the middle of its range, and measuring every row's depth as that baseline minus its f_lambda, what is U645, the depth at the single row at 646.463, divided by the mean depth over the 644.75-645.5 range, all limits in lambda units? 0.5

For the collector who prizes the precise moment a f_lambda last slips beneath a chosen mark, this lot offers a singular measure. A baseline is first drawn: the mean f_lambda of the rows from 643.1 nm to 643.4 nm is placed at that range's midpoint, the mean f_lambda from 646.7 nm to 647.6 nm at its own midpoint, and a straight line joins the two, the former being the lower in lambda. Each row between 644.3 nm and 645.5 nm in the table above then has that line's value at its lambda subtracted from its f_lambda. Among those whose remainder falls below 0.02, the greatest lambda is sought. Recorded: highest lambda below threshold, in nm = 645.422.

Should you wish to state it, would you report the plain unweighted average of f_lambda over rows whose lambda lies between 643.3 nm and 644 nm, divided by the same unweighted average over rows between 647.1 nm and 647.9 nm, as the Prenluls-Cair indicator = 1.00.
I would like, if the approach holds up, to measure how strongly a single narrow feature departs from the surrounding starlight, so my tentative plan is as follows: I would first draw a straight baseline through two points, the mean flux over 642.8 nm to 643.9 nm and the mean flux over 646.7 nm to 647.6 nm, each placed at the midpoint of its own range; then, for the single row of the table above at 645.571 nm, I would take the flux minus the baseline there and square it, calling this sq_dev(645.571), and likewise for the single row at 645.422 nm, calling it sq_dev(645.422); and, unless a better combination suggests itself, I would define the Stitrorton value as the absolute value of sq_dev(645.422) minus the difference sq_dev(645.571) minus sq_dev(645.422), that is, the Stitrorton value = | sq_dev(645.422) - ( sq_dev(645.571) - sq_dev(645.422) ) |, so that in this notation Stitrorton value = 0.06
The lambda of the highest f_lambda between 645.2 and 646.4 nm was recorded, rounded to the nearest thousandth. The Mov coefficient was 646.315 nm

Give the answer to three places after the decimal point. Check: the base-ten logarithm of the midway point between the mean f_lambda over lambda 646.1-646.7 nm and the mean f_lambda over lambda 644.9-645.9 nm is 0.940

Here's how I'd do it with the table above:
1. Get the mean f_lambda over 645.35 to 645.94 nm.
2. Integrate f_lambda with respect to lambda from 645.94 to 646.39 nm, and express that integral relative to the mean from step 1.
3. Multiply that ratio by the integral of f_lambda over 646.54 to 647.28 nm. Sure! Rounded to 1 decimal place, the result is 3.0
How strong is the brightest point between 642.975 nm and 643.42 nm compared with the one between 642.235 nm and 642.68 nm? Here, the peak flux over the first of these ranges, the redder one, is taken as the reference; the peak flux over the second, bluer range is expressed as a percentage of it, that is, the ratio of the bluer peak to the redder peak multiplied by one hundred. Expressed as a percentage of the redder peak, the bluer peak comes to 100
